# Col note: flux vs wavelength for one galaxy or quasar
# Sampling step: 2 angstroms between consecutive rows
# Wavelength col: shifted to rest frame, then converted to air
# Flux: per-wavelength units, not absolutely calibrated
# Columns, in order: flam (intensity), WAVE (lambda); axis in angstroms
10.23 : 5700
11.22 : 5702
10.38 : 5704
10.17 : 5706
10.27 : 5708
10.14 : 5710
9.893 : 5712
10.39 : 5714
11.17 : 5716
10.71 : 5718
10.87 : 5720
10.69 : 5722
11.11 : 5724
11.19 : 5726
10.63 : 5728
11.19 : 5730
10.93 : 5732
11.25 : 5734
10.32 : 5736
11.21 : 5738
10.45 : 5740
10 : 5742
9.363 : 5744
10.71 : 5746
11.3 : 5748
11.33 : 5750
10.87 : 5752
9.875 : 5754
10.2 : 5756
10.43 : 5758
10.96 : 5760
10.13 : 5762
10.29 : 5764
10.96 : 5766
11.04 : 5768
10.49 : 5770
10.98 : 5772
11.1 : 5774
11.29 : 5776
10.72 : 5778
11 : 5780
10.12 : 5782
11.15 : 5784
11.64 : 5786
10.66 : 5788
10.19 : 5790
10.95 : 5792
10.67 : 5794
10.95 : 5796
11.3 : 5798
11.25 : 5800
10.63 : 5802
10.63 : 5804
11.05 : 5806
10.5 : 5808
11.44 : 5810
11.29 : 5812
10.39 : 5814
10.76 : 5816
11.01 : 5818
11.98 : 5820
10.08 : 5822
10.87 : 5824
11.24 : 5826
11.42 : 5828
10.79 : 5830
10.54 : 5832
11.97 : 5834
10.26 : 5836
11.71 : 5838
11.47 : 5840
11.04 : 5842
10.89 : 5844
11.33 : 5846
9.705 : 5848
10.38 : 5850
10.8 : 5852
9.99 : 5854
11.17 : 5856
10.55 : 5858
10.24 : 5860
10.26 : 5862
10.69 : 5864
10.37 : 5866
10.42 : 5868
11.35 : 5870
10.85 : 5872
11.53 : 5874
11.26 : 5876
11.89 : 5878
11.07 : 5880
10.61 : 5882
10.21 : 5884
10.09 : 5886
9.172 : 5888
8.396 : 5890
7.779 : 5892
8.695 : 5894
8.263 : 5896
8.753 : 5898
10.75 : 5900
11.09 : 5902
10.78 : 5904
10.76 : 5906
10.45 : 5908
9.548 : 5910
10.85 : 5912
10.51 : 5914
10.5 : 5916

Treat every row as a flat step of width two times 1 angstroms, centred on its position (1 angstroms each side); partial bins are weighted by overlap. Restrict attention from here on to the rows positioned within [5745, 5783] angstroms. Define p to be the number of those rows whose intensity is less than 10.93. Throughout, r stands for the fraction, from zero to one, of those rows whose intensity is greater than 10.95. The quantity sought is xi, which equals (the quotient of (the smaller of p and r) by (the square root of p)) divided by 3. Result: 0.050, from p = 10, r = 0.47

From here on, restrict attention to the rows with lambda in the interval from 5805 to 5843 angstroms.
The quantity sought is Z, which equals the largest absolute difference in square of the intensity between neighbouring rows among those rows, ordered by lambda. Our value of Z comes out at 42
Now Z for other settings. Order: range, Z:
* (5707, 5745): 20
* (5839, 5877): 34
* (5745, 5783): 21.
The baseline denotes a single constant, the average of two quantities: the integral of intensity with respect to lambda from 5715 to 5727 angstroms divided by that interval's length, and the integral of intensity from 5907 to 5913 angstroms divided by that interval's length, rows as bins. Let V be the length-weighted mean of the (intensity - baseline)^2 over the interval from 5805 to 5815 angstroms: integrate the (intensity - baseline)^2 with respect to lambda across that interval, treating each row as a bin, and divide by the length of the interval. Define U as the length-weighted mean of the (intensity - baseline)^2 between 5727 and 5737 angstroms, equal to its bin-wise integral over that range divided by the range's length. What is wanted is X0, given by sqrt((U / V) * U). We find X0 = 0.35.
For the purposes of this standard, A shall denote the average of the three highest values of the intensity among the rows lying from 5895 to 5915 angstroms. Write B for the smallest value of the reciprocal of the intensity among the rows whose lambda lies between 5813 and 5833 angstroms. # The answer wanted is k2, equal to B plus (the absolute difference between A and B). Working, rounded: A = 10.9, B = 0.083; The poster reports 10.91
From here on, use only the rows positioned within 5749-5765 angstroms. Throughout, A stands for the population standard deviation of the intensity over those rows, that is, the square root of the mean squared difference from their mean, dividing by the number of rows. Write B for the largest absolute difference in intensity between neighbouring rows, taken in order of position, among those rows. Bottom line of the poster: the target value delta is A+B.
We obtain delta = 1.46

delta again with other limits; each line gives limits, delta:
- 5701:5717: 1.29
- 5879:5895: 2.01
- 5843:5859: 2.15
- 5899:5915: 1.74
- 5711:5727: 1.20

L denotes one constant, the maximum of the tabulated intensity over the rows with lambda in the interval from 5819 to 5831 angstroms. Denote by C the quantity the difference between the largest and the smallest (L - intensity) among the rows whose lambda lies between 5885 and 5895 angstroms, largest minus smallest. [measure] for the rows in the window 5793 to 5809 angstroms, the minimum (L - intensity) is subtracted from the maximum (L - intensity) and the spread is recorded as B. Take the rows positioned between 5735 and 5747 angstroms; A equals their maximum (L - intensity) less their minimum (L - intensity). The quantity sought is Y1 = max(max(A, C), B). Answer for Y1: 2.3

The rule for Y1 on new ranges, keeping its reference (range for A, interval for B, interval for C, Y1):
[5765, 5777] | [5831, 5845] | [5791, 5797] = 1.7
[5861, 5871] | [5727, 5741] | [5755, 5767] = 1.1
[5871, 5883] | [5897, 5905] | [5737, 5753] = 2.3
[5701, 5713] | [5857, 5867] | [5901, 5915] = 1.5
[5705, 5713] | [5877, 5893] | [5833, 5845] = 4.1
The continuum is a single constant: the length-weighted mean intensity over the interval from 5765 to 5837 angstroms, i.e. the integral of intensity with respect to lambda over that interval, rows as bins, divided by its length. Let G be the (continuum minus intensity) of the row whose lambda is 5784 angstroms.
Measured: -0.2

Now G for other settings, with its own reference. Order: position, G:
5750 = -0.4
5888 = 1.8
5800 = -0.3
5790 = 0.7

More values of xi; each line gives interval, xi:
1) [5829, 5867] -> 0.029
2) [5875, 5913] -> 0.018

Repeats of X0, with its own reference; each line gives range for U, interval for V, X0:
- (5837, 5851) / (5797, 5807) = 1.11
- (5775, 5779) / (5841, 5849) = 0.36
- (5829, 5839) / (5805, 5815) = 1.21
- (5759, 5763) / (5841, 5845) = 0.50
